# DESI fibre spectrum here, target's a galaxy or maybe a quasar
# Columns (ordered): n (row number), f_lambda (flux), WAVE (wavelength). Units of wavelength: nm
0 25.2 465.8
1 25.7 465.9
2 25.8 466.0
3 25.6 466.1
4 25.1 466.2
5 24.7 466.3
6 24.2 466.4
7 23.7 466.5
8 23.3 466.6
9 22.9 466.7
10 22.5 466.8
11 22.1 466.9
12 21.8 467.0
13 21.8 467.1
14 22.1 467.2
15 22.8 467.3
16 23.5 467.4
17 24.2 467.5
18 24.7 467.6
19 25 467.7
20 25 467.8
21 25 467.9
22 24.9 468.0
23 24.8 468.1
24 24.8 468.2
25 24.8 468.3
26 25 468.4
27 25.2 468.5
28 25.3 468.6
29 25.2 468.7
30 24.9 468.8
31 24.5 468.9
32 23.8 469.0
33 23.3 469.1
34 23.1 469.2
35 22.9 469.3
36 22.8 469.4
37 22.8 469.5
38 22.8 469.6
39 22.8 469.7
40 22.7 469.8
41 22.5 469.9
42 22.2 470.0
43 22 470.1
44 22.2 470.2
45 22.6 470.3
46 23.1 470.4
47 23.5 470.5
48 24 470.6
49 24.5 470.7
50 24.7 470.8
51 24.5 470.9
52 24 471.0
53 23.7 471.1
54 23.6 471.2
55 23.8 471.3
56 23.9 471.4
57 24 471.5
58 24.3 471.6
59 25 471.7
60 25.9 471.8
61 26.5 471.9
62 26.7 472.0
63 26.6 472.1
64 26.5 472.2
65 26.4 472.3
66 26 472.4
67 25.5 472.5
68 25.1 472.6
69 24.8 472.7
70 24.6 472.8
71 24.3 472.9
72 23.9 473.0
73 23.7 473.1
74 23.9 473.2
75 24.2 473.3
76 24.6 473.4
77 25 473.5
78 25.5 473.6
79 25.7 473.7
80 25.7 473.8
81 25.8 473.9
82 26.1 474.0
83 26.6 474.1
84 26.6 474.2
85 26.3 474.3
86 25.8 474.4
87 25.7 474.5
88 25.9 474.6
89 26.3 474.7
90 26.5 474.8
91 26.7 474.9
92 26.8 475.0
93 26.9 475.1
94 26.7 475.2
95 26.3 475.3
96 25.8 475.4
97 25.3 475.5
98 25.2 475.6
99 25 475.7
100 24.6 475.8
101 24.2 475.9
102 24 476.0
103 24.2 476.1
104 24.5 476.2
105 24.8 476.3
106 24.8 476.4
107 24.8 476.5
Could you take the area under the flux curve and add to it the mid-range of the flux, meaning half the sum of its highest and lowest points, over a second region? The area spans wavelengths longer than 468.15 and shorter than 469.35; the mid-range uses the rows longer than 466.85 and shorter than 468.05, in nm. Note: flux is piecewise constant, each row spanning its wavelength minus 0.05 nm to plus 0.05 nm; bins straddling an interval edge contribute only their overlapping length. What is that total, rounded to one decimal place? 52.7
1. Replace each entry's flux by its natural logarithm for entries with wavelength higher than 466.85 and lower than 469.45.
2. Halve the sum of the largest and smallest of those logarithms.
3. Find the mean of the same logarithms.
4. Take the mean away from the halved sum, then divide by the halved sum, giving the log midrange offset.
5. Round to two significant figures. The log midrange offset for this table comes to -0.0061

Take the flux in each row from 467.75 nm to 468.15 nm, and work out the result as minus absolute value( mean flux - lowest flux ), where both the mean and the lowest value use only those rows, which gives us -0.1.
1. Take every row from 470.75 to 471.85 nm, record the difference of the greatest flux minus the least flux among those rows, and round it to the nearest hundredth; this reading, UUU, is 2.30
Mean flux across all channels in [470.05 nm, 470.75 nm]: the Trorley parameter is 23.1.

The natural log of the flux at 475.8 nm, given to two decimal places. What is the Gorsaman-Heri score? 3.20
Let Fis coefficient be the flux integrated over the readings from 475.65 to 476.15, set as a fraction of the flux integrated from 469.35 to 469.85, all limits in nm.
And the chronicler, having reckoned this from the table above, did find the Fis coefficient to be 1.07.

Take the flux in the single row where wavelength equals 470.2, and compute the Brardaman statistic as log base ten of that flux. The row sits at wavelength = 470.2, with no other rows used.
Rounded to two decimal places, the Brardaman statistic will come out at 1.35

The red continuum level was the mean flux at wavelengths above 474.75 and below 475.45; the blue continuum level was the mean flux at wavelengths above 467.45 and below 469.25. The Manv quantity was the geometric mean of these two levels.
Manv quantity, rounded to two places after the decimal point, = 25.57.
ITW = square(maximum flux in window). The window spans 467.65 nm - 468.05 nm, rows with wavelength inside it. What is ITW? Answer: 625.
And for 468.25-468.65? 640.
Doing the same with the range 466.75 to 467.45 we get 552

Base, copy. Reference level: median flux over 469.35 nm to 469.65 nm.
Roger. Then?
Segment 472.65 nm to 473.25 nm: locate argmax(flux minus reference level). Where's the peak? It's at 472.7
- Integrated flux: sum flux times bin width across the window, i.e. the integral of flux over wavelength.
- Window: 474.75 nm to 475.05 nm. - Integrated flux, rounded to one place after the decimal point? 8.0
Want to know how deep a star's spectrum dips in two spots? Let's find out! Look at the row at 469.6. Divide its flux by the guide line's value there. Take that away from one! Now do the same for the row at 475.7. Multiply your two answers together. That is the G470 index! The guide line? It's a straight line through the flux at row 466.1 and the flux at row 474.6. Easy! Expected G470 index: 0.0041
